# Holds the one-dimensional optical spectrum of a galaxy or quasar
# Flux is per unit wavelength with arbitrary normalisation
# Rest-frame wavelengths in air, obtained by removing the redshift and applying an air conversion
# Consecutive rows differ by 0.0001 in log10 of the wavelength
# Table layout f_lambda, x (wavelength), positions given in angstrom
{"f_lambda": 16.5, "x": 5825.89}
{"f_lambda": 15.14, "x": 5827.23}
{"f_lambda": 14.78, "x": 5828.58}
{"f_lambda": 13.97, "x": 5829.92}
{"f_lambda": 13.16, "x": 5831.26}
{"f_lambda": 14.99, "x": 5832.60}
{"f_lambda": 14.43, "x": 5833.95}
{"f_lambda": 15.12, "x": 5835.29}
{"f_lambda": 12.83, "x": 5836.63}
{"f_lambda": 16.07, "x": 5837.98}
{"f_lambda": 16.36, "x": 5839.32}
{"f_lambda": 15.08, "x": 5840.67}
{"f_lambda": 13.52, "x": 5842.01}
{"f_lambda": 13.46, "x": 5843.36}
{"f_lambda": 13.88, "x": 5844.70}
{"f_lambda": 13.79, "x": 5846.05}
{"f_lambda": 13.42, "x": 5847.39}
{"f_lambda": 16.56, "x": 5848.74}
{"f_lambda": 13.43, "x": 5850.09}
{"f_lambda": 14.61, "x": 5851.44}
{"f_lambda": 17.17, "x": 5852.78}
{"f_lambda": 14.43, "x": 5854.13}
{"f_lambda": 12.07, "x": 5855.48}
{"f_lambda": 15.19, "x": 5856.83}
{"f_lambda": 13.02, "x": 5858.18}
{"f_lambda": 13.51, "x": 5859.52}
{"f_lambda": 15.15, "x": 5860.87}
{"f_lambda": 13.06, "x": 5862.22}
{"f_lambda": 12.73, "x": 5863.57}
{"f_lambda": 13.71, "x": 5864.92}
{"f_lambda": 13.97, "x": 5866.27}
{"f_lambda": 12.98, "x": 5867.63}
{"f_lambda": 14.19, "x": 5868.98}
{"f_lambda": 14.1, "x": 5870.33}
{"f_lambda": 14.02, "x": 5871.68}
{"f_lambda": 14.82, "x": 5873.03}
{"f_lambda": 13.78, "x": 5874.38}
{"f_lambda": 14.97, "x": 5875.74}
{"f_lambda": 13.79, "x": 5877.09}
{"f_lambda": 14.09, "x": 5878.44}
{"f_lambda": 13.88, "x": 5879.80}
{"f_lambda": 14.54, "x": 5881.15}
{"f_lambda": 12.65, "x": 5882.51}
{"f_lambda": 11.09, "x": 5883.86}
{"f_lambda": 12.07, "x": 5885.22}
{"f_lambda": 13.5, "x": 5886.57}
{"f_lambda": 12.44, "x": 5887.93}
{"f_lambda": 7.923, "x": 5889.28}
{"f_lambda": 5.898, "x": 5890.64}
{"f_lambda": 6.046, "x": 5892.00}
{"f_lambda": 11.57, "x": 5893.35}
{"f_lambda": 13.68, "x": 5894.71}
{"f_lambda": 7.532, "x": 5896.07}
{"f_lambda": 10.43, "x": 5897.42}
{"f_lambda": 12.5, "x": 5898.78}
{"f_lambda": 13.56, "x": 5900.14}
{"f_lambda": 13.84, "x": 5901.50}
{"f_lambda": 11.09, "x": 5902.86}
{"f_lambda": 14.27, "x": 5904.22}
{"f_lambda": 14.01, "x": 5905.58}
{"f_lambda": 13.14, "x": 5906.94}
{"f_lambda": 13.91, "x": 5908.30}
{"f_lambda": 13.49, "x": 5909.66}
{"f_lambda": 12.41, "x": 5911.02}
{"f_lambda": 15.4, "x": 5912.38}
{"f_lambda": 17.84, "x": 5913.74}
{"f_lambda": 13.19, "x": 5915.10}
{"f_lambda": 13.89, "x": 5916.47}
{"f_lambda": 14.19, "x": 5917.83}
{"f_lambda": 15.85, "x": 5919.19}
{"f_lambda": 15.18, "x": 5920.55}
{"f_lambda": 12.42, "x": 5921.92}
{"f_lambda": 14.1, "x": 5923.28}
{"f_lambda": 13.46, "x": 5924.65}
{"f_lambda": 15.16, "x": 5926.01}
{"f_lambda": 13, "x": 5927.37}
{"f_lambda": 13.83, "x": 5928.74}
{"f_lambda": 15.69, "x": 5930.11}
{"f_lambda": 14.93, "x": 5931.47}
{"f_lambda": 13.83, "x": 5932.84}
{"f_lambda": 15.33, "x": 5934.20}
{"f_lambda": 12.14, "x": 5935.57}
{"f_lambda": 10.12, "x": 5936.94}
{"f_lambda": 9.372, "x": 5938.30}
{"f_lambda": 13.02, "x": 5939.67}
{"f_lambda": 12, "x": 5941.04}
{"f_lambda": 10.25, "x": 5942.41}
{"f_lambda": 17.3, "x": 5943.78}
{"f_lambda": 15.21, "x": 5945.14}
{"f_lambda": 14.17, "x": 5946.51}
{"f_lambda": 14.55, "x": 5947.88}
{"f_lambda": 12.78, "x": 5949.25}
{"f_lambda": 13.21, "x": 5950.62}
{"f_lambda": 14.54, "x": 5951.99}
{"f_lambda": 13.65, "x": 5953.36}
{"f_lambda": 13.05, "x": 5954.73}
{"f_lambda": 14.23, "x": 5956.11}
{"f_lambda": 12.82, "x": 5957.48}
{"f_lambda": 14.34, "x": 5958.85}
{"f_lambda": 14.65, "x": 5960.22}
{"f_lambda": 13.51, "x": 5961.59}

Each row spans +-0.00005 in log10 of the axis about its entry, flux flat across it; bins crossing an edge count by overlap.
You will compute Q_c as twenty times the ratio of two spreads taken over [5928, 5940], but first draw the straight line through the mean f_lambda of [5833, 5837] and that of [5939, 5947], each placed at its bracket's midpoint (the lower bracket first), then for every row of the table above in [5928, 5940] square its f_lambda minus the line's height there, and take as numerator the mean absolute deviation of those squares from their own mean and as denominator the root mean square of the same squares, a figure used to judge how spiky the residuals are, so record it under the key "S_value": 12.6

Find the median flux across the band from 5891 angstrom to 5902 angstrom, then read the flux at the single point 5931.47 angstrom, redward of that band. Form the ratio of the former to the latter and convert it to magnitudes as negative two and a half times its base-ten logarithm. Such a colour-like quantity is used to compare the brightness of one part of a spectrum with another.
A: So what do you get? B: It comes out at 0.23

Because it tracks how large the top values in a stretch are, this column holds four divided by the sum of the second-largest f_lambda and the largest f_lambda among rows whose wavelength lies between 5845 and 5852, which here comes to 0.128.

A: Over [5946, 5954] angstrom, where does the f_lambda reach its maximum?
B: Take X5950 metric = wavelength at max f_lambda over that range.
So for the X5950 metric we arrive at 5947.88 angstrom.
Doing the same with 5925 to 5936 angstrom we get 5930.11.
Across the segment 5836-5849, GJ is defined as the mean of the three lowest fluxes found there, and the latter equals 13.2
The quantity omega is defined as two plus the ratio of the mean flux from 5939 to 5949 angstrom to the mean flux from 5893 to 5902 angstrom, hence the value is 3.16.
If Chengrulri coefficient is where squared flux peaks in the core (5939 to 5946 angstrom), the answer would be 5943.78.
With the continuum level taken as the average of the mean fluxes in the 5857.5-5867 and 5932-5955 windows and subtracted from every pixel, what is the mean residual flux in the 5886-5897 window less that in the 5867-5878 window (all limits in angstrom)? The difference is -4.3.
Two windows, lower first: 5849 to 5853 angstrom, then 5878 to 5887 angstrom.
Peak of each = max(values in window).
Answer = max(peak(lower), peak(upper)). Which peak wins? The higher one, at 17.2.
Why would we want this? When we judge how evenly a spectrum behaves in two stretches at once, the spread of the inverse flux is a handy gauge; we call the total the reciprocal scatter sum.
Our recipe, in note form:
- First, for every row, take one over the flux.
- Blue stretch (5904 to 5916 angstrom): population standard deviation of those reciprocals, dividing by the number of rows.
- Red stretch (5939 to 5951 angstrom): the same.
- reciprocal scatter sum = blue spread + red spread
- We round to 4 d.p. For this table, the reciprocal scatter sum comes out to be 0.0175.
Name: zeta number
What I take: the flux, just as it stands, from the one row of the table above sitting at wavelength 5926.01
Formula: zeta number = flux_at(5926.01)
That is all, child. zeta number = 15.16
